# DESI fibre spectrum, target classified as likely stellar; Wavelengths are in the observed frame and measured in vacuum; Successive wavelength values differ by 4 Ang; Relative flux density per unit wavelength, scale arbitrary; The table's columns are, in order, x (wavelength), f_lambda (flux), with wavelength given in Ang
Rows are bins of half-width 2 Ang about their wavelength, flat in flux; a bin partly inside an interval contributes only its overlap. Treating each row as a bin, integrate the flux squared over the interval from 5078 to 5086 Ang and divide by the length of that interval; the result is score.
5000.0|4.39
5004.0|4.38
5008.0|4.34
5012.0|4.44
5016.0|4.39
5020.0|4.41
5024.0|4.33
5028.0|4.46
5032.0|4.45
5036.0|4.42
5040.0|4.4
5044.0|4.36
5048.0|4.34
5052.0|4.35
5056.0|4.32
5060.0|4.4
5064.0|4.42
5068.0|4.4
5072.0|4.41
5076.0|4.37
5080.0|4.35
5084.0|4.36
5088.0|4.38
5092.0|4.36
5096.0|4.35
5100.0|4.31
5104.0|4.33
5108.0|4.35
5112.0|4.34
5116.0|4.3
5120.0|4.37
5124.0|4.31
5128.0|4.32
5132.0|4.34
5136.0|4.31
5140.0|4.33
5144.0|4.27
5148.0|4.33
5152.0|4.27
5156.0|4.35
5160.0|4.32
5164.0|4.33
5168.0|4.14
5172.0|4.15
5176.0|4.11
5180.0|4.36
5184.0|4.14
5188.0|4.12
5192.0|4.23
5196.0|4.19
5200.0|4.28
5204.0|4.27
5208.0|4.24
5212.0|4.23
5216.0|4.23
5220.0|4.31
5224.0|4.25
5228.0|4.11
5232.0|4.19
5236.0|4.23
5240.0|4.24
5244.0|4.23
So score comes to 19.0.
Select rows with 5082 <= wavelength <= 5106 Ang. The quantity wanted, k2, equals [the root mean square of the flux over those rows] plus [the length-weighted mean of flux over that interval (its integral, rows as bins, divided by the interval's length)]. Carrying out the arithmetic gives 8.70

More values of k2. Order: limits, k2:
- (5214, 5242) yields 8.45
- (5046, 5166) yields 8.69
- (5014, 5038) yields 8.82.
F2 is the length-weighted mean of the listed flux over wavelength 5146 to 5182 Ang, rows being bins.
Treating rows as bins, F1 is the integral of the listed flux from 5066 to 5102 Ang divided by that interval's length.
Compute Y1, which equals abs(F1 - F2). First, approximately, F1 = 4.37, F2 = 4.26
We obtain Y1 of 0.10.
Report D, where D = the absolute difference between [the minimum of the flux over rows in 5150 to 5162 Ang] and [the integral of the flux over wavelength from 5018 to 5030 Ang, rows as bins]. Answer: 48.53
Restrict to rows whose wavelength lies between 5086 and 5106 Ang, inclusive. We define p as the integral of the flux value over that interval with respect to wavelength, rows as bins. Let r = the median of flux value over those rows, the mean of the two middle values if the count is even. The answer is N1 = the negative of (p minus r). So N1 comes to -83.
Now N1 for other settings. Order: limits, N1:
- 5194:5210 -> -64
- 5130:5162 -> -134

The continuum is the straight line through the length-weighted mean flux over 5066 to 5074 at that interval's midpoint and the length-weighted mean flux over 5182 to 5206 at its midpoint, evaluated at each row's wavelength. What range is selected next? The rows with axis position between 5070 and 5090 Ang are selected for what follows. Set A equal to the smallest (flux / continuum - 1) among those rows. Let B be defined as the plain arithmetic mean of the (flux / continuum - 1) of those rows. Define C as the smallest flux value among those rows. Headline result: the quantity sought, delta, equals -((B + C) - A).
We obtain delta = -4.36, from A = -0.0089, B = -0.0034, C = 4.35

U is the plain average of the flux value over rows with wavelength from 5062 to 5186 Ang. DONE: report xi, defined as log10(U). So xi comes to 0.635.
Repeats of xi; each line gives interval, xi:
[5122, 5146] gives 0.635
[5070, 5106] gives 0.639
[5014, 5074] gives 0.643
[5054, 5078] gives 0.642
